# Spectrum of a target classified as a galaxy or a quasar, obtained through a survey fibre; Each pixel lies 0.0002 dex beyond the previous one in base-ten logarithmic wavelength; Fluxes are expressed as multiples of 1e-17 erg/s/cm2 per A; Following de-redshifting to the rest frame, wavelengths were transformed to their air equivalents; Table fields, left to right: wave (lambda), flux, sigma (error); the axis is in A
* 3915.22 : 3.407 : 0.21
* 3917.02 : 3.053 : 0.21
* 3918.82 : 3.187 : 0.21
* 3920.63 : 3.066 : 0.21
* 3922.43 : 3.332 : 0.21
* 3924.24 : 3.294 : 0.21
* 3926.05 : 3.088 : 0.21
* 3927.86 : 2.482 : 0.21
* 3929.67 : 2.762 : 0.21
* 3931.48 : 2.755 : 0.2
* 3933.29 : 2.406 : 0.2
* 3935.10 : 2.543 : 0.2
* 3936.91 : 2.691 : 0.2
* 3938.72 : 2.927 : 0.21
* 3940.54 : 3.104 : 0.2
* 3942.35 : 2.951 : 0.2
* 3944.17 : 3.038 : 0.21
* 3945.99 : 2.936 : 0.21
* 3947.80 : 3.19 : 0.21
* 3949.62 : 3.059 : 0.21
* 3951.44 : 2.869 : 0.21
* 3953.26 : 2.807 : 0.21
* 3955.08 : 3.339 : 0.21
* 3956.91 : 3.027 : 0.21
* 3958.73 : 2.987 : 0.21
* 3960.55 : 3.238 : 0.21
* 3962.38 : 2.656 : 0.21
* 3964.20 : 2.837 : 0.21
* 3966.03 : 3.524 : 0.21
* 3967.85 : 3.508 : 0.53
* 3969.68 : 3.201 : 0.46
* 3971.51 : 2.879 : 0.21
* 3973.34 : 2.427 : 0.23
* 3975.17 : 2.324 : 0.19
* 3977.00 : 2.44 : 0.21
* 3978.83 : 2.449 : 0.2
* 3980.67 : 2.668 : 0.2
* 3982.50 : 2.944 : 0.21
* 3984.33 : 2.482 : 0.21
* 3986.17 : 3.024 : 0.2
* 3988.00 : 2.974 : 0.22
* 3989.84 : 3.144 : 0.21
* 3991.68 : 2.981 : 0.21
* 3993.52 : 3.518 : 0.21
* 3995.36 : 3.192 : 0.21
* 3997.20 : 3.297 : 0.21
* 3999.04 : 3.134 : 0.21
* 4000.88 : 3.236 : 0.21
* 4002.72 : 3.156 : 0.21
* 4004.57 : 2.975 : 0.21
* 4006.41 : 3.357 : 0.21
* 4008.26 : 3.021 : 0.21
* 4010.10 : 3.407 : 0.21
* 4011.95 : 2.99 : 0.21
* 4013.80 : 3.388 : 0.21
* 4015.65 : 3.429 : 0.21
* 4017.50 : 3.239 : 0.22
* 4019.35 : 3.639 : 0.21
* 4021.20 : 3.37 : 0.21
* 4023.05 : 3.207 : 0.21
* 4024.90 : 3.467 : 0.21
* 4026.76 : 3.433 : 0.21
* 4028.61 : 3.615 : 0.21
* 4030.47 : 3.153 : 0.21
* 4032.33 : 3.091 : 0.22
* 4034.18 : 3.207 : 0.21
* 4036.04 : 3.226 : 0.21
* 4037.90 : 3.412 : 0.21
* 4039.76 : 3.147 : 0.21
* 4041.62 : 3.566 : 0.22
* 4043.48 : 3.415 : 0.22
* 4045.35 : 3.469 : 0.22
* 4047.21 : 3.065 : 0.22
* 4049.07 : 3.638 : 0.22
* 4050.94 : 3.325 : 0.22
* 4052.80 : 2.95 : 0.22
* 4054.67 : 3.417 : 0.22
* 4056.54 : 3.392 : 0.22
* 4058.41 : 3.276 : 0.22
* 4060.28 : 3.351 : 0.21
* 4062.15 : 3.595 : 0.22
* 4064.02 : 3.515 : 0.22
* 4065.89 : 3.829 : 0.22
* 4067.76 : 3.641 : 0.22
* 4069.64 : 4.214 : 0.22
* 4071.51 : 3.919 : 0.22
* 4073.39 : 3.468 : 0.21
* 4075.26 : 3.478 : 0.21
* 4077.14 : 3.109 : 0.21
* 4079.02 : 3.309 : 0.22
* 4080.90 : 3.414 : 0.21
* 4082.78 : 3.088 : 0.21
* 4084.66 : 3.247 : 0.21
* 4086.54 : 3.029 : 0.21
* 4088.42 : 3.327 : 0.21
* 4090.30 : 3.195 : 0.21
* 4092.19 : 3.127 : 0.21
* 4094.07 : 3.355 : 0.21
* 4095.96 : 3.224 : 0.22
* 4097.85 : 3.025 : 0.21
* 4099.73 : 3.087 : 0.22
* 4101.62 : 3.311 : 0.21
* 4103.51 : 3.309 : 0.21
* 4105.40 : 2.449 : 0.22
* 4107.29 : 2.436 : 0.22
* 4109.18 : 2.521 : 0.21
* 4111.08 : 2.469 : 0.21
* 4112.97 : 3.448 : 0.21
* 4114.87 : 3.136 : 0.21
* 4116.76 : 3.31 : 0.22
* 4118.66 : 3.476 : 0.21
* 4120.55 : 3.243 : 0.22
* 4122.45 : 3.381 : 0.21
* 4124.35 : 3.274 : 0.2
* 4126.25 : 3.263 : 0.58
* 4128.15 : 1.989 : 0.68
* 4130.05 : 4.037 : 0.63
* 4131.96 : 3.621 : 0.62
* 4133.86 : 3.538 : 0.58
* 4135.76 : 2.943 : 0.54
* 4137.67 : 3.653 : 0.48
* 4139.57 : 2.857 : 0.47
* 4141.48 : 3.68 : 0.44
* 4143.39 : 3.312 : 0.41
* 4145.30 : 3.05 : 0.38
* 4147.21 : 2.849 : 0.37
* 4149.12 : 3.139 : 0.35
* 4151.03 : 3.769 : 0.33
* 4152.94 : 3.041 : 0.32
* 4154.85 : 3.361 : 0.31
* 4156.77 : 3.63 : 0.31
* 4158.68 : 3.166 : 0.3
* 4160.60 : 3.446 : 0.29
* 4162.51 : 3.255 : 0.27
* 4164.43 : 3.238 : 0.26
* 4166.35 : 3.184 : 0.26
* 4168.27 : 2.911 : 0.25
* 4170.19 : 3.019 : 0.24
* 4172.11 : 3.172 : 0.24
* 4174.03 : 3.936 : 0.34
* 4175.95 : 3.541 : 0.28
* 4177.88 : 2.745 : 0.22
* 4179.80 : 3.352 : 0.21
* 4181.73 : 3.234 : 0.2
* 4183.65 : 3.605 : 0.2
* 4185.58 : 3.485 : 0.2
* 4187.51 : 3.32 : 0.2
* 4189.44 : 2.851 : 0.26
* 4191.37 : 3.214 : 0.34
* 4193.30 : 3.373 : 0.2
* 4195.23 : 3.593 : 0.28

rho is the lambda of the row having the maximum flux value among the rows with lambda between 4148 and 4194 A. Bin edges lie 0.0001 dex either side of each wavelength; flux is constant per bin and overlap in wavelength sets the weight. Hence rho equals 4174.03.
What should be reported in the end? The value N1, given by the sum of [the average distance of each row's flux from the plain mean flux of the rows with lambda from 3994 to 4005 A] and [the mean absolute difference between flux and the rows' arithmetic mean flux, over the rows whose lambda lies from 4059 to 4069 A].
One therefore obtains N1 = 0.20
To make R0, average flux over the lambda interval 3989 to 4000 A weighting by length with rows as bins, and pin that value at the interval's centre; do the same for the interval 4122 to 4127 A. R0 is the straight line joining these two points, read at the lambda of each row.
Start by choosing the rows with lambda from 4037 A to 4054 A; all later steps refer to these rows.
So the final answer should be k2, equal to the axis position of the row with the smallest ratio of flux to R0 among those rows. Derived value 4052.80 A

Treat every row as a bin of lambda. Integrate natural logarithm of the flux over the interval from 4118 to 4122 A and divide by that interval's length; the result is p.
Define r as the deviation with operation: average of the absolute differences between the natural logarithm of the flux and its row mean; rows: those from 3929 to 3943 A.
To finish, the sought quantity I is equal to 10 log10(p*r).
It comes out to -11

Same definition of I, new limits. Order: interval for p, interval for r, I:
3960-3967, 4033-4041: -16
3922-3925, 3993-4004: -14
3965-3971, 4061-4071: -12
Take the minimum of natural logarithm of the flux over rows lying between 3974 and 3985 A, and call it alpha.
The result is 0.84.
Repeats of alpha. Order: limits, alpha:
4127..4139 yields 0.69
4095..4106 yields 0.90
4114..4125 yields 1.14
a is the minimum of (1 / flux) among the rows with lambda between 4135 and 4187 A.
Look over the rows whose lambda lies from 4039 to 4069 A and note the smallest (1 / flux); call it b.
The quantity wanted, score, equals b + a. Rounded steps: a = 0.254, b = 0.261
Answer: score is 0.52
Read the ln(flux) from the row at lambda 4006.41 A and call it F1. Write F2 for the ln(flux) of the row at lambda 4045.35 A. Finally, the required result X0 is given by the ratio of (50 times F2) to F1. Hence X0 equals 51.4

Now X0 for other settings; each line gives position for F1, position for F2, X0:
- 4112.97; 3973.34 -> 35.8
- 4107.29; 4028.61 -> 72.2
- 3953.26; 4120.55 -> 57.0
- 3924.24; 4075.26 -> 52.3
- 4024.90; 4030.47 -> 46.2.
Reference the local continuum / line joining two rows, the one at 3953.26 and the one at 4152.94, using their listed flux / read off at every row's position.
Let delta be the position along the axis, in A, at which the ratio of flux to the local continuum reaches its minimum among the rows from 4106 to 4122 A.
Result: 4107.29 A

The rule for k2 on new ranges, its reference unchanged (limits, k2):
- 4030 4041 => 4032.33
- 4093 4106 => 4105.40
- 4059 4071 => 4060.28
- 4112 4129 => 4128.15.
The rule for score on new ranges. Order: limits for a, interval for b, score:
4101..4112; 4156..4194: 0.56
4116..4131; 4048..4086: 0.49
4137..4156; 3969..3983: 0.58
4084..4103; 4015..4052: 0.57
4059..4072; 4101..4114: 0.53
